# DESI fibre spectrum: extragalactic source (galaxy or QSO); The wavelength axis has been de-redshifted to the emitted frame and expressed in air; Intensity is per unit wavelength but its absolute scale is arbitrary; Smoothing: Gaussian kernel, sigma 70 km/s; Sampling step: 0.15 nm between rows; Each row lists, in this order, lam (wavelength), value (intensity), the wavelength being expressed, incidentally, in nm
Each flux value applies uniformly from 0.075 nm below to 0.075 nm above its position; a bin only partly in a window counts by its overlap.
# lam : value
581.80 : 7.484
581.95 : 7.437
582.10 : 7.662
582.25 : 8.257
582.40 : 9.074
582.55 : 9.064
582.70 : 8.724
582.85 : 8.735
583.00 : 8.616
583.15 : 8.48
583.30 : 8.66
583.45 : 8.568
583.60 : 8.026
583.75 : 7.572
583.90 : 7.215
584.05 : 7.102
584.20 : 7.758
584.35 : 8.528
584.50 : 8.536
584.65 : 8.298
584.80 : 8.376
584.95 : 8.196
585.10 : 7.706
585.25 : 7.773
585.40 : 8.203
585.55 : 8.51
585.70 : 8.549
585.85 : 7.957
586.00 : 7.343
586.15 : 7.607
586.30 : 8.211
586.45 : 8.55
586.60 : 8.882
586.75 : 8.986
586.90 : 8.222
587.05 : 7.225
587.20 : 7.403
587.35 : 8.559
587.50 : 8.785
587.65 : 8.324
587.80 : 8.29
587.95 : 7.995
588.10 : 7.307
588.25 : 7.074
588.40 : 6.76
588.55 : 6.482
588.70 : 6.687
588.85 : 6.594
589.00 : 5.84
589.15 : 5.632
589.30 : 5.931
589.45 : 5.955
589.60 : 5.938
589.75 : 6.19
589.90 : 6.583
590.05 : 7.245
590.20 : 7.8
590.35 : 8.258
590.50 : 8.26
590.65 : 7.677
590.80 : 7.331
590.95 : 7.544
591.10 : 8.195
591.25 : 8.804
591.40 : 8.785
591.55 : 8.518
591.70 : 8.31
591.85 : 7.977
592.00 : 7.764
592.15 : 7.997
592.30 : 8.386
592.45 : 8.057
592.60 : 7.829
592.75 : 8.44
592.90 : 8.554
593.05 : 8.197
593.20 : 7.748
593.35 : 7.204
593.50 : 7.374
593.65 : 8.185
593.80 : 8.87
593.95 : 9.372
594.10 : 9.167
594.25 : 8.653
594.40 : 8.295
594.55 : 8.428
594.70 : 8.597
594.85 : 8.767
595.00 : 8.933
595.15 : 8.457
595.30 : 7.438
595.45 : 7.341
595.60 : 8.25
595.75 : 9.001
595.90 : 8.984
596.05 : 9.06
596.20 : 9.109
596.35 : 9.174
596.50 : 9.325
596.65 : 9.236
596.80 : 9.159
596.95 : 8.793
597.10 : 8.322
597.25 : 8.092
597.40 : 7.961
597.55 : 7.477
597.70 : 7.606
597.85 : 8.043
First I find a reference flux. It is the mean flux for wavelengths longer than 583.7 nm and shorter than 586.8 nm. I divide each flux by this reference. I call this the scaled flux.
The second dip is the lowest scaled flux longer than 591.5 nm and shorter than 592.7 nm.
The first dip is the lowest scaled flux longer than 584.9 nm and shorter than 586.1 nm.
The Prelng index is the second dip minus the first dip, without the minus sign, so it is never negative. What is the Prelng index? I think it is 0.052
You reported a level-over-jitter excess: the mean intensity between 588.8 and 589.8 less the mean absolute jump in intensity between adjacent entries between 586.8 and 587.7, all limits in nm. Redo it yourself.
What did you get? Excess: 5.4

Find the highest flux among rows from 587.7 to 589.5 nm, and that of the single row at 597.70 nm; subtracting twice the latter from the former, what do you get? -6.9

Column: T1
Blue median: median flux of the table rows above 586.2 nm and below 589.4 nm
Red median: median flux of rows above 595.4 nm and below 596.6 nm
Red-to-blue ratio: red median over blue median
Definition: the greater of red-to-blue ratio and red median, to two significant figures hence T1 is 9.0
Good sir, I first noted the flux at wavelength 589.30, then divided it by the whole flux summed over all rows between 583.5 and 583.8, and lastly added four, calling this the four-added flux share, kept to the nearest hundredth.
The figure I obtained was 4.38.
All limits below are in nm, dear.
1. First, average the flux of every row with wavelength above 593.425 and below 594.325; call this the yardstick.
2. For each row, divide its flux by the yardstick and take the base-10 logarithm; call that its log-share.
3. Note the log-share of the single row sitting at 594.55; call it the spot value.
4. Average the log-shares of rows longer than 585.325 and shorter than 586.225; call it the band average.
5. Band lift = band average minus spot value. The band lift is -0.022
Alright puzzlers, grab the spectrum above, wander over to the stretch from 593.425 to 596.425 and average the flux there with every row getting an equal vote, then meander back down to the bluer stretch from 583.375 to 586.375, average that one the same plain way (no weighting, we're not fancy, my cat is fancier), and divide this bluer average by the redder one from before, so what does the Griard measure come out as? 0.93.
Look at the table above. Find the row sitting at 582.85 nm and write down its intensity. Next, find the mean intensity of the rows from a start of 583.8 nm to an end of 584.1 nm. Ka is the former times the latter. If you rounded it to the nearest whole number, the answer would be 63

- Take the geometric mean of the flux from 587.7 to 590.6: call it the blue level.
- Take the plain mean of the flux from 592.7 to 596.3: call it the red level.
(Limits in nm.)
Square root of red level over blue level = 1.11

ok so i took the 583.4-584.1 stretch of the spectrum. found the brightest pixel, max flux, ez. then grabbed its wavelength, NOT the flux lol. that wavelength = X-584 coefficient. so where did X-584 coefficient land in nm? 583.45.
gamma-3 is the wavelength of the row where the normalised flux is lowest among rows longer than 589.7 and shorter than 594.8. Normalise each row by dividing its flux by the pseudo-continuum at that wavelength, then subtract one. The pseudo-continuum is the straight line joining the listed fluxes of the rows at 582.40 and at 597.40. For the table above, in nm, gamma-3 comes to 589.75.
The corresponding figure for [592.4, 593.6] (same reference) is 593.35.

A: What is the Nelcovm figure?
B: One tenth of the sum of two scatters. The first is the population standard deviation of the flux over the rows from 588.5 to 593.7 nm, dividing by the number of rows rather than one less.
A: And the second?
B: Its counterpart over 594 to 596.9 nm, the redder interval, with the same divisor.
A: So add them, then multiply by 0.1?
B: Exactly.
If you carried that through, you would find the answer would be 0.148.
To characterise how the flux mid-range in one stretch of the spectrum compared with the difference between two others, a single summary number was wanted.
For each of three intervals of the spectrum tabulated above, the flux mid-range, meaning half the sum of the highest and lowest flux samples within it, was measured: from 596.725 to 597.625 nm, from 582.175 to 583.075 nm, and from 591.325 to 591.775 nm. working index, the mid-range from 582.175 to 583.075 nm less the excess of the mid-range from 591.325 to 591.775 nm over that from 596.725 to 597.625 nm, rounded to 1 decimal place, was 8.4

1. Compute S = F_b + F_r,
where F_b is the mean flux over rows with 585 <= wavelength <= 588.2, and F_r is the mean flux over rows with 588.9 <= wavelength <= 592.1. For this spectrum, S 15.5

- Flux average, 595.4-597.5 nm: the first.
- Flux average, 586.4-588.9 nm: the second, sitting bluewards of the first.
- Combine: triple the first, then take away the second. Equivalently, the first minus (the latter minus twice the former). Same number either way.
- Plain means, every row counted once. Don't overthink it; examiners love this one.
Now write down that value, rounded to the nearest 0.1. 18.3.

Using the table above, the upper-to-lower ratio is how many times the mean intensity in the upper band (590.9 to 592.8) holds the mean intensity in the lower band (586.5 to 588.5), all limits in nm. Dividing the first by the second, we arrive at 1.03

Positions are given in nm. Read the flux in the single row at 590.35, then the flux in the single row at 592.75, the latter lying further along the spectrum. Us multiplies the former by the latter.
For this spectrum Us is 70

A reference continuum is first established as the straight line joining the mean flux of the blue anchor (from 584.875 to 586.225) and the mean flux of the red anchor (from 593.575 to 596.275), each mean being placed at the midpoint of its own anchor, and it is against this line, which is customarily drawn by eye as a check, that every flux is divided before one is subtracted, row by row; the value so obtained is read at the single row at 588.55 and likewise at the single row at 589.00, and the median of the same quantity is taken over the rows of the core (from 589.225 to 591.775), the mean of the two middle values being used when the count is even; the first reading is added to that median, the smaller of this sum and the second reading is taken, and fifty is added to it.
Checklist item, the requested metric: 49.7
